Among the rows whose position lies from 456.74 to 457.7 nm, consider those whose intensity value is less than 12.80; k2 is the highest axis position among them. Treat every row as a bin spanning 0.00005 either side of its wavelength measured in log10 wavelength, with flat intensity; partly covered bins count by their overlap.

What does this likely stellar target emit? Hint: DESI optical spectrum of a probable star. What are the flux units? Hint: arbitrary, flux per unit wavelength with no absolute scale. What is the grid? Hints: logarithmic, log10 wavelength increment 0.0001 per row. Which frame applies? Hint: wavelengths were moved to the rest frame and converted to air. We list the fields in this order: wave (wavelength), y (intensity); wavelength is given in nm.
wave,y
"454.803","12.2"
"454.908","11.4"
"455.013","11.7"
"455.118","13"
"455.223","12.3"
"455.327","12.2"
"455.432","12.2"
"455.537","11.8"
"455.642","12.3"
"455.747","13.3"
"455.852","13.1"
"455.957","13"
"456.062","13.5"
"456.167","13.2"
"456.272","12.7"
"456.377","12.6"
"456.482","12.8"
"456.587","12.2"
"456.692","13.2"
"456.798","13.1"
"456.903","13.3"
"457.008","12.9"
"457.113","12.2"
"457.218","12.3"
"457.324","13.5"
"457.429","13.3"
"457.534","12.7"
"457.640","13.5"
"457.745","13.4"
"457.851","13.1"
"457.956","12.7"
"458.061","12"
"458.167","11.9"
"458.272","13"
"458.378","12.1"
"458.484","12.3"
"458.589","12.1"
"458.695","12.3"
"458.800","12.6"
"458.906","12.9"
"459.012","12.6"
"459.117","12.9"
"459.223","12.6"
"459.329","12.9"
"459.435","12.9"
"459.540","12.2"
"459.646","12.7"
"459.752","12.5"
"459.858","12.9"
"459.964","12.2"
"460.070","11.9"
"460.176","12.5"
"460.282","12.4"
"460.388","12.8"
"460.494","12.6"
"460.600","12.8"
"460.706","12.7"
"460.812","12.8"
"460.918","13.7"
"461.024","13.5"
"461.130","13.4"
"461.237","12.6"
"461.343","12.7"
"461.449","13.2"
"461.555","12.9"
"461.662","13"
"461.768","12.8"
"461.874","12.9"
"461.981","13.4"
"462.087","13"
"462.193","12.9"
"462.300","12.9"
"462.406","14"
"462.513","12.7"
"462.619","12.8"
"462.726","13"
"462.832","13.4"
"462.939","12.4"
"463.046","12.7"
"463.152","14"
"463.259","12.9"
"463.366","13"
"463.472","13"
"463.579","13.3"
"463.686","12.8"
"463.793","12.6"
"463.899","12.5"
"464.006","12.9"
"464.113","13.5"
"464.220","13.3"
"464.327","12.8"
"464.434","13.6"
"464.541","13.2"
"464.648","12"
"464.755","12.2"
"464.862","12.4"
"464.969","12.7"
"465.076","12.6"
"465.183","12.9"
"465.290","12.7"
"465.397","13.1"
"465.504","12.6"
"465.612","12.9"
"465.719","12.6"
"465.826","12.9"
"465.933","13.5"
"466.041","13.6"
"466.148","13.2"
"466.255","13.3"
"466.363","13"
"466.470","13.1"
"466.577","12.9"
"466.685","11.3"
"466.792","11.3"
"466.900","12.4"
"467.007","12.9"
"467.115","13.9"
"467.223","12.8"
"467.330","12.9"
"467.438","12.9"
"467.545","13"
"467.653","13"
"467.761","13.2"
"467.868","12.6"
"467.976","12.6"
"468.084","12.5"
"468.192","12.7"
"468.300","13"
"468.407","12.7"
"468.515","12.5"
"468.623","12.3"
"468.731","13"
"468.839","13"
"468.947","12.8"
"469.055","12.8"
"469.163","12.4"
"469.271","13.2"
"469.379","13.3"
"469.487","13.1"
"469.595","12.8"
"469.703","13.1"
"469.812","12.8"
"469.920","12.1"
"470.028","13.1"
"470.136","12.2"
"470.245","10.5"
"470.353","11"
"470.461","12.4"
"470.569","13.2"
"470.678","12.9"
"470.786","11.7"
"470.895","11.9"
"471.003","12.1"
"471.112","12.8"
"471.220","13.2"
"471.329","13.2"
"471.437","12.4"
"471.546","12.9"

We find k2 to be 457.534 nm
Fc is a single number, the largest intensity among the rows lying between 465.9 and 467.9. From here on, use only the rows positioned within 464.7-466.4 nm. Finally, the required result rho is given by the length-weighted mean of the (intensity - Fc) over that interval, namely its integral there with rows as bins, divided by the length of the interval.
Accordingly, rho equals -1.01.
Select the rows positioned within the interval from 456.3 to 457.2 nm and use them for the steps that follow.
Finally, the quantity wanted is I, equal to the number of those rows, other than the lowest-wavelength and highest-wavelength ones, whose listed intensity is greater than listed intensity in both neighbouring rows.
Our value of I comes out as 3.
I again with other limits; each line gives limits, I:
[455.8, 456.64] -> 2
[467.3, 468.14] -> 1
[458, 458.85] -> 2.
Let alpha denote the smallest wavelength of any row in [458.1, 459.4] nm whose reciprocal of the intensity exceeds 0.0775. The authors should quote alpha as 458.167 nm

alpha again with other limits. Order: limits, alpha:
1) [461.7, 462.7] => 461.768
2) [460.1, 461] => 460.176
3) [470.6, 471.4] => 470.678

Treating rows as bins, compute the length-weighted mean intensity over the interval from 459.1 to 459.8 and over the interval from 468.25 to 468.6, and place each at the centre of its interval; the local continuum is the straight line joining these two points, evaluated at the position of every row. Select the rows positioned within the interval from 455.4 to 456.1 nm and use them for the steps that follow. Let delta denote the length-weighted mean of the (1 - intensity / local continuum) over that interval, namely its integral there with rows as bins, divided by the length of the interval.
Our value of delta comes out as -0.009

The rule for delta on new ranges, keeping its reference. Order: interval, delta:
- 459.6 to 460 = 0.005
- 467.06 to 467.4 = -0.038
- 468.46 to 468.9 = 0.001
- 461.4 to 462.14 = -0.028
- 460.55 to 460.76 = -0.007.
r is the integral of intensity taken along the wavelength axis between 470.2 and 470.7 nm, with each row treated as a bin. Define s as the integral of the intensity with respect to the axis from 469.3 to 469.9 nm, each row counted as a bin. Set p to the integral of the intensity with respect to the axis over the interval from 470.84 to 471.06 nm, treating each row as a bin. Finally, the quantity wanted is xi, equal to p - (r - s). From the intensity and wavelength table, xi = 4.4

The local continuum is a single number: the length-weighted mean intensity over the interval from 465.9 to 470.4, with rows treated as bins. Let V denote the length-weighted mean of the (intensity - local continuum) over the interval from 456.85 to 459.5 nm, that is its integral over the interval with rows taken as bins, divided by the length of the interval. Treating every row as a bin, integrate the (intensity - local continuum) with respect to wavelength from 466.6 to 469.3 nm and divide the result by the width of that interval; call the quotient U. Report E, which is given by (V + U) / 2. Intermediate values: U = 0.0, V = 0.00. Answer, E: -0.01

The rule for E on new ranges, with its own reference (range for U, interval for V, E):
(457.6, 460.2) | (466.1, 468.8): -0.05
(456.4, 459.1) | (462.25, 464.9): 0.12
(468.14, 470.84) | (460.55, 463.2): 0.10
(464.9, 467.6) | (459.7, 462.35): 0.12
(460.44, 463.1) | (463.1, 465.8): 0.22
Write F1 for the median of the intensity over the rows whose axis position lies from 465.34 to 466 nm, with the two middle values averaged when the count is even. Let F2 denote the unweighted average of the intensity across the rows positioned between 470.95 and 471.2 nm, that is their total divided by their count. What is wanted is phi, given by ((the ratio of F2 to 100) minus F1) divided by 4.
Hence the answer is -3.19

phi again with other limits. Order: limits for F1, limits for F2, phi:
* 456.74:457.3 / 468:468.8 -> -3.19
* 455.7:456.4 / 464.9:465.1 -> -3.24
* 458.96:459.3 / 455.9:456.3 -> -3.12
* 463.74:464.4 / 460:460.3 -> -3.18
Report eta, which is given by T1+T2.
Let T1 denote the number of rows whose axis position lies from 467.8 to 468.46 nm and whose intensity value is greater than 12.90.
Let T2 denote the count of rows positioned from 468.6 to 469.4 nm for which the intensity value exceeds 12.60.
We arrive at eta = 7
